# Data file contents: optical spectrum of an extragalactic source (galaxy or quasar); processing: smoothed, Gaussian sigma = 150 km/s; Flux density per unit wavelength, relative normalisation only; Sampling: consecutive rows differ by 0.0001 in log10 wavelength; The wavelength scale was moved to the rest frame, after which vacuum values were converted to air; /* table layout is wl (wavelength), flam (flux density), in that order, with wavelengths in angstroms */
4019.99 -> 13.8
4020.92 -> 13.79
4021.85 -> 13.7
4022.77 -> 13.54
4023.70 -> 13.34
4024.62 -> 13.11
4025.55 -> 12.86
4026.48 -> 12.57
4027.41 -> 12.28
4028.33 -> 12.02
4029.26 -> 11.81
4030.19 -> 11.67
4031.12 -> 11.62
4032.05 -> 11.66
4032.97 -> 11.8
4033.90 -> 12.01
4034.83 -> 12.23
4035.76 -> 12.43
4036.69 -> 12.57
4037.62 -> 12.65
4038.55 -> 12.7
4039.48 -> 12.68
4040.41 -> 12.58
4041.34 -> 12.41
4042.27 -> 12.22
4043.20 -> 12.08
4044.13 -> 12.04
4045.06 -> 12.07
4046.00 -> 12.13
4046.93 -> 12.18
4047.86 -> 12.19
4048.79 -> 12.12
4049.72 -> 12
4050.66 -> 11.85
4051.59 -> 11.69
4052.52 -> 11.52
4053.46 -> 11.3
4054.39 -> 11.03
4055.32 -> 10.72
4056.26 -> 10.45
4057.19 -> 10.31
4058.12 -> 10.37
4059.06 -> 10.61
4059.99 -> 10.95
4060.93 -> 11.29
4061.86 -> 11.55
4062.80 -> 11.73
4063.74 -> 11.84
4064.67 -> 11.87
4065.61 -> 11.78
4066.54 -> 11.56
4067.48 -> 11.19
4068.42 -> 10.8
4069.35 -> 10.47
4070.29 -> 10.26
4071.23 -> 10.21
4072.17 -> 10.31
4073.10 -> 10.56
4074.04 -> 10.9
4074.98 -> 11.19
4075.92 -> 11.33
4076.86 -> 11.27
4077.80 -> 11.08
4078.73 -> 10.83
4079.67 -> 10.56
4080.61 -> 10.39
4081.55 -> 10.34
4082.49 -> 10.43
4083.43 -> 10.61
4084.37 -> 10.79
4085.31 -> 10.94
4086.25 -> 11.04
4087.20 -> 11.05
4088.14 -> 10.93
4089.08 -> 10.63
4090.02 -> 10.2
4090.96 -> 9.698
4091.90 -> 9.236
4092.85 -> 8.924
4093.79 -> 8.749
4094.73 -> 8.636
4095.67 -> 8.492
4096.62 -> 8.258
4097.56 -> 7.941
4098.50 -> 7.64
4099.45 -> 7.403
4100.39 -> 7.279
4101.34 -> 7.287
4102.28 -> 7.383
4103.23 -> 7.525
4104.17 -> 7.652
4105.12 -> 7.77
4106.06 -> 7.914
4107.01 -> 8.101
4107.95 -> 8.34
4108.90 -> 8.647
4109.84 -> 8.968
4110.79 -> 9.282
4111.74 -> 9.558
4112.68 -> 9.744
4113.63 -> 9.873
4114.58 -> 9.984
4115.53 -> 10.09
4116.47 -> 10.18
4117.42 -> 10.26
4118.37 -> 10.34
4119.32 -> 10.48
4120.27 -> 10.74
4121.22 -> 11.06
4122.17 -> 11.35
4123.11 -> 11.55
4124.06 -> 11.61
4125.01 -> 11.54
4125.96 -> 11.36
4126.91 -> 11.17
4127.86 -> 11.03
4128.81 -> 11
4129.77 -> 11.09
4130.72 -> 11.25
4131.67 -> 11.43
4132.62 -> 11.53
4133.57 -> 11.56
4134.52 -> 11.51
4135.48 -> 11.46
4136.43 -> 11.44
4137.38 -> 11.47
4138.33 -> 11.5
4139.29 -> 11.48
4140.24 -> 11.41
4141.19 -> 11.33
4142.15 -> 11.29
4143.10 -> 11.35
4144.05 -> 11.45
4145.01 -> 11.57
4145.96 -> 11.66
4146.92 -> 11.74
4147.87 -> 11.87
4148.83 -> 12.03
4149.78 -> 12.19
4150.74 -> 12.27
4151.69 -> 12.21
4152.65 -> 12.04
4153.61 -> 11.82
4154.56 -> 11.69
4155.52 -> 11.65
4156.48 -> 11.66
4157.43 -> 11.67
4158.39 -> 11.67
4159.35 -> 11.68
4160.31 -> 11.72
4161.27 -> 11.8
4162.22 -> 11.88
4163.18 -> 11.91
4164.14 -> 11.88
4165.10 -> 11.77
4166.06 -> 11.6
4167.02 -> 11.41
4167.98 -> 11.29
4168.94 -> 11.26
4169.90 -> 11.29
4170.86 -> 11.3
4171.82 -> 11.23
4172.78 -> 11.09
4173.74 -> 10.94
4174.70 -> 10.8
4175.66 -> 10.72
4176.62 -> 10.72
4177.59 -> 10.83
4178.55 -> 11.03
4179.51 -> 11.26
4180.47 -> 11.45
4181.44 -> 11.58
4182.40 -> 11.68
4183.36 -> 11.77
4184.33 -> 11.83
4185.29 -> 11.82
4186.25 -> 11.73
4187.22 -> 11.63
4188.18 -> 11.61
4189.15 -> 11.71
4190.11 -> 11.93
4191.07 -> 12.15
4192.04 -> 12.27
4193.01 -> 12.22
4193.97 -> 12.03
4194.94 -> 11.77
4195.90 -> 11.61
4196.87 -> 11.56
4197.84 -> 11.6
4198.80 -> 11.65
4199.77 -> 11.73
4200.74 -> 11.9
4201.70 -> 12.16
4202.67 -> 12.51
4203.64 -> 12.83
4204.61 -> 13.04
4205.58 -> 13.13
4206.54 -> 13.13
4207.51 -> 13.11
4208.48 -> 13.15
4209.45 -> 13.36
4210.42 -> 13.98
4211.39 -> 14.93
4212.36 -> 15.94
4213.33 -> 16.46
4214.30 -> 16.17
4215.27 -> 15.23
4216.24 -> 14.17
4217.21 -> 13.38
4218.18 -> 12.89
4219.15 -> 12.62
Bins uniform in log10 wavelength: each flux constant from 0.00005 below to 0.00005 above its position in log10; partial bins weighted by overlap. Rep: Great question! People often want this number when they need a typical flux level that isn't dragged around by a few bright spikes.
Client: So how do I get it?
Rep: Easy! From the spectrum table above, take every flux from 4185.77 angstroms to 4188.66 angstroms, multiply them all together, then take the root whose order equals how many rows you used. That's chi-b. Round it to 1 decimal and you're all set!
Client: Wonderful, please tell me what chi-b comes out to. 11.7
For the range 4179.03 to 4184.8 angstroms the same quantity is 11.6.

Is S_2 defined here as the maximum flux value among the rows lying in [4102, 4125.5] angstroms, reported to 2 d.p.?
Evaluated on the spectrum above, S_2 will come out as 11.61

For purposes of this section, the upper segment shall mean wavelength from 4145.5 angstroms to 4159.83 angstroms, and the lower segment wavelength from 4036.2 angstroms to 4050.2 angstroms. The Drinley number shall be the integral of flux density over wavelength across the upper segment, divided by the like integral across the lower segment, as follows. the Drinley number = 0.99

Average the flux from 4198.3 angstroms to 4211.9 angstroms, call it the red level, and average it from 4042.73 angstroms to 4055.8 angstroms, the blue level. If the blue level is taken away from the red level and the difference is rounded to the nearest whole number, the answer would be 1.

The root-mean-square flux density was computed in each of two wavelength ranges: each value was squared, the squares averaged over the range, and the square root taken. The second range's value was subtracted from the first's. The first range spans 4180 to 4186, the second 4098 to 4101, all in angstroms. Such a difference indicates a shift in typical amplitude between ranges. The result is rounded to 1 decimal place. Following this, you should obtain 4.2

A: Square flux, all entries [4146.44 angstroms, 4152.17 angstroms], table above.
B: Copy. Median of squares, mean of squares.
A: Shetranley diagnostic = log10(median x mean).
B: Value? 4.33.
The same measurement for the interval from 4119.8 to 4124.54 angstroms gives 4.21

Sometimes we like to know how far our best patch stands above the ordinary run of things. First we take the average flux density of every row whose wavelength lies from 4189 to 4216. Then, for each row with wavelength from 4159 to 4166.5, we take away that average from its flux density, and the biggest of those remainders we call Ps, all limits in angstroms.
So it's -1.1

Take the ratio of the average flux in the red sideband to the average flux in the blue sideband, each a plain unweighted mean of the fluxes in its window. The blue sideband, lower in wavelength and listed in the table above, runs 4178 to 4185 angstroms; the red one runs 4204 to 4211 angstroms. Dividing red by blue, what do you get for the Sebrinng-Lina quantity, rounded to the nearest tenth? 1.2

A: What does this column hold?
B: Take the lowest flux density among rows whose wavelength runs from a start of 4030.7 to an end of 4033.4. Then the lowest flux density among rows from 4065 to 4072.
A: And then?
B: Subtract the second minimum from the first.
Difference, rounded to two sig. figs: 1.4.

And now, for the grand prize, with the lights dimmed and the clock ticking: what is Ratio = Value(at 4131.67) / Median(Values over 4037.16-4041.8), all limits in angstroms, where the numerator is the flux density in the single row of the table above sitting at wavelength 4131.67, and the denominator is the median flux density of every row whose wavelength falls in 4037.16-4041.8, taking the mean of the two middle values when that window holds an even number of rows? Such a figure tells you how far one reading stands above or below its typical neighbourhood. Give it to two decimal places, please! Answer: 0.90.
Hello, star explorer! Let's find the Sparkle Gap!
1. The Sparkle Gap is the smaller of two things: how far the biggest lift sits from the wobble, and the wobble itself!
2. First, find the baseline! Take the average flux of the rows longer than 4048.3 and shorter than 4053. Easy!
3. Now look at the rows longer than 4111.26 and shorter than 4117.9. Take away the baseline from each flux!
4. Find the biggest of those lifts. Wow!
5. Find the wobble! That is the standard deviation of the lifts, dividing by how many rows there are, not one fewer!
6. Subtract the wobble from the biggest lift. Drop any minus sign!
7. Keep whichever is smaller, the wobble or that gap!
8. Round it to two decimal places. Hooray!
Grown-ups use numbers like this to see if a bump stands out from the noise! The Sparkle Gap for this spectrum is 0.23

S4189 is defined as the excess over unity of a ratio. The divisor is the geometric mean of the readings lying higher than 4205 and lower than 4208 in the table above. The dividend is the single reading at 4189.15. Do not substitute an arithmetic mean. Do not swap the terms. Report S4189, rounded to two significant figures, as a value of -0.11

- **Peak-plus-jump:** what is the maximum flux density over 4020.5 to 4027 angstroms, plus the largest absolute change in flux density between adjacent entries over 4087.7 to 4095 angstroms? 14.3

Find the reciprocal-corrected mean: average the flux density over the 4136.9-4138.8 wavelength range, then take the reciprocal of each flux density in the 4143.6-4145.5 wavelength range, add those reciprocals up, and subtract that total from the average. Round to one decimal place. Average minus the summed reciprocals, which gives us 11.3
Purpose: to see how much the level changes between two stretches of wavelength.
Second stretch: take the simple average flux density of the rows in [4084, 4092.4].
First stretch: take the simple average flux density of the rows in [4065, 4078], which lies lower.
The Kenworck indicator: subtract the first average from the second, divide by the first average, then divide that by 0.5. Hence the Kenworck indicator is -0.1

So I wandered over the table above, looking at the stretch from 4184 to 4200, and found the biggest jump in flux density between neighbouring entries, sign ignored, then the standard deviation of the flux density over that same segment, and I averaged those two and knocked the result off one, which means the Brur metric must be 0.76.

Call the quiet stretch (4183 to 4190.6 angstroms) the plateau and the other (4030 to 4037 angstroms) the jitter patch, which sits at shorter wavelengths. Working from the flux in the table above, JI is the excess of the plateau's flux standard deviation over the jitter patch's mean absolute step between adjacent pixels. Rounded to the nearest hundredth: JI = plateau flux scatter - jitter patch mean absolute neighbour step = -0.04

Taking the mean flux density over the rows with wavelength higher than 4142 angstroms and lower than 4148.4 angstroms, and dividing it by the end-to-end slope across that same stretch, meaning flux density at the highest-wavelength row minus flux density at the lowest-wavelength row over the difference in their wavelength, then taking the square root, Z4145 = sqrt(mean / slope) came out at 10.7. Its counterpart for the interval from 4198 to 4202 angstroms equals 8.2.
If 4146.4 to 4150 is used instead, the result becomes 8.7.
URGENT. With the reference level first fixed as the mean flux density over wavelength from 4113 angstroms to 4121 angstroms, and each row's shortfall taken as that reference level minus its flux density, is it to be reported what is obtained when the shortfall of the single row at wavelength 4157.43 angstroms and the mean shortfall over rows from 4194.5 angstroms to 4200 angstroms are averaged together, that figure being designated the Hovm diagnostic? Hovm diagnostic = -1.4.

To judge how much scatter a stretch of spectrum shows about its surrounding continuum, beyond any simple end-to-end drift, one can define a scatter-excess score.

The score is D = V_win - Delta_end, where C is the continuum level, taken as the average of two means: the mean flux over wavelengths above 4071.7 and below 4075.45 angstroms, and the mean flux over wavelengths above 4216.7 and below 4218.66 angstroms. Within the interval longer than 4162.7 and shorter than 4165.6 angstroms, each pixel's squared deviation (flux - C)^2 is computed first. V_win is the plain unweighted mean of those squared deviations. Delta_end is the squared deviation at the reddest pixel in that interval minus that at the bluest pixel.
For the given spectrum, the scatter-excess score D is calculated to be 0.0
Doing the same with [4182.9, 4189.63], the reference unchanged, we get 0.0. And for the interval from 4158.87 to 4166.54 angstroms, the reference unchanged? 0.0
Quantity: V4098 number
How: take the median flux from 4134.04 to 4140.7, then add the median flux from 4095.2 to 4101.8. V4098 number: 19.1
